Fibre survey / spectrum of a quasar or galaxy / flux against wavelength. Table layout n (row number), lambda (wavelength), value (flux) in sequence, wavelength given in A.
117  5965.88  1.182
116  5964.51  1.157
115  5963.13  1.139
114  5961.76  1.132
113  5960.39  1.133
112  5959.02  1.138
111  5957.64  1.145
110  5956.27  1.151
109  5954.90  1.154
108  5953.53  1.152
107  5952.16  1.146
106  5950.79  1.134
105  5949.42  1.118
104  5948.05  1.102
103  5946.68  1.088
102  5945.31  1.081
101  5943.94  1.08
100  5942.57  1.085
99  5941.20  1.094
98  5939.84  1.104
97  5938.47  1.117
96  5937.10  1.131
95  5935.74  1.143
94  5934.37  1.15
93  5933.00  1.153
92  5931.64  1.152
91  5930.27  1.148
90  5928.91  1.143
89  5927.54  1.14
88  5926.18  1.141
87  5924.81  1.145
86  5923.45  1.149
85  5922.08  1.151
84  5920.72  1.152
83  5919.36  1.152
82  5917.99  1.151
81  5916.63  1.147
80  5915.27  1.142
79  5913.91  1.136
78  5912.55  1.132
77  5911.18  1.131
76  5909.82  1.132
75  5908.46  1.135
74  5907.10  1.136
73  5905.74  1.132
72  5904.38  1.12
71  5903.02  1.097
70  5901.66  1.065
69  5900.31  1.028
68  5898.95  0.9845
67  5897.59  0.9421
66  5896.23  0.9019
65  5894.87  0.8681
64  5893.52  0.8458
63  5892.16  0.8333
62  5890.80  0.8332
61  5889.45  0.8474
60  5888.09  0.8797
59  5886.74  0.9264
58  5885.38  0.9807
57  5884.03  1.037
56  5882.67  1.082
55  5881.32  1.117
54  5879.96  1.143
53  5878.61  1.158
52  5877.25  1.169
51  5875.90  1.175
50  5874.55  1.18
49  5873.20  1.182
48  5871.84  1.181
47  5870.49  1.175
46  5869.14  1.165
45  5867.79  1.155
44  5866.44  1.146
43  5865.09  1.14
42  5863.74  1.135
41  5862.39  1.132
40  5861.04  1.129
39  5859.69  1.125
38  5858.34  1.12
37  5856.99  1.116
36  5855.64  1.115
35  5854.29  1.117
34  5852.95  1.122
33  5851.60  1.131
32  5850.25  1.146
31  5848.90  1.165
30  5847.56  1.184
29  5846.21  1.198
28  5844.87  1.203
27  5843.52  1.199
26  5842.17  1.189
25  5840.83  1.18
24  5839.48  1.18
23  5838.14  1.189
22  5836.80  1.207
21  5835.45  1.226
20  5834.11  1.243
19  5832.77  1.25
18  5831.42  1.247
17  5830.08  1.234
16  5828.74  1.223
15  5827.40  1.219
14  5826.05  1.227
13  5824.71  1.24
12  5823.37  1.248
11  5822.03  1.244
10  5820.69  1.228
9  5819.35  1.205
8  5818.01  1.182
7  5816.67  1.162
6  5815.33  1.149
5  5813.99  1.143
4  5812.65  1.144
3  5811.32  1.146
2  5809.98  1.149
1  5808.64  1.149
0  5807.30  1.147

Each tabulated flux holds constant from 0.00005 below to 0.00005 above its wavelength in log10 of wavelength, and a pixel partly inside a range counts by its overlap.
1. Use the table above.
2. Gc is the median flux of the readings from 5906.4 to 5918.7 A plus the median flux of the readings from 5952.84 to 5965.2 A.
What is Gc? 2.28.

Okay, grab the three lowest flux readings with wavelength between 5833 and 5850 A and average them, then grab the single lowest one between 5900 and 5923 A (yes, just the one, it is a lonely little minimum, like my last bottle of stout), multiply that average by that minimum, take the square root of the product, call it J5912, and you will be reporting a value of 1.10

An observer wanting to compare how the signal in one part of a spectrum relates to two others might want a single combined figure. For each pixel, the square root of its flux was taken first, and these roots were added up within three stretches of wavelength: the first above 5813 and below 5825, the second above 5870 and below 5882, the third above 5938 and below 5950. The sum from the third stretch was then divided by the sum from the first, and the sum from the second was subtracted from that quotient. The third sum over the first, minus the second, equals -8.76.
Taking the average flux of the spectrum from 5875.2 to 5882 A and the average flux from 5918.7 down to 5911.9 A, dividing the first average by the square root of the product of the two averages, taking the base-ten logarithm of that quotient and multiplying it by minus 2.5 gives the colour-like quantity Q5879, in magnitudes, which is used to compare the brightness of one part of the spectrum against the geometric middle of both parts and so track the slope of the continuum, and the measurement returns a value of -0.005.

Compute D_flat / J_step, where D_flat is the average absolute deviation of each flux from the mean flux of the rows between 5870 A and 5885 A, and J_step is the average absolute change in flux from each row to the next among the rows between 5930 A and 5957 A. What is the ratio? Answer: 4.5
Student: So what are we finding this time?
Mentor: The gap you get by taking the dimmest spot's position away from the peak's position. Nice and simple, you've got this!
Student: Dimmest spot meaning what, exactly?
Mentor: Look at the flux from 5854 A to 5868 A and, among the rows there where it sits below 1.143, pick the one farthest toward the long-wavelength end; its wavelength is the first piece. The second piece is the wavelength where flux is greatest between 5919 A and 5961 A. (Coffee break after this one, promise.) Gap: 89.8 A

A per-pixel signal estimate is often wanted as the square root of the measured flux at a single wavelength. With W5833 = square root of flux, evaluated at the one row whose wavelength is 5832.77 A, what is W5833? 1.12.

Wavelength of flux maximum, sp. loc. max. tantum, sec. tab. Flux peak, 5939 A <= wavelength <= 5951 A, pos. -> 5950.79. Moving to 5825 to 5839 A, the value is 5832.77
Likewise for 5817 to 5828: 5823.37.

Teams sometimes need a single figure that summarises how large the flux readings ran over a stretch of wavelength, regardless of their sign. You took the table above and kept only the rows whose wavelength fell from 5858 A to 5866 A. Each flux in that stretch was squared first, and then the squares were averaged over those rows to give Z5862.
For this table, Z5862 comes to 1.28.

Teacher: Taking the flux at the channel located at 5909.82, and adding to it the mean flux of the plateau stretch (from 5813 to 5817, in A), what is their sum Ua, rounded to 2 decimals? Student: 2.28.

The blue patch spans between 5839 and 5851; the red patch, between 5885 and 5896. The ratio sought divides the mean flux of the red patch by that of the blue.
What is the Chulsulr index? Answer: 0.74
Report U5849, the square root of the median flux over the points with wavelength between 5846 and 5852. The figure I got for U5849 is 1.08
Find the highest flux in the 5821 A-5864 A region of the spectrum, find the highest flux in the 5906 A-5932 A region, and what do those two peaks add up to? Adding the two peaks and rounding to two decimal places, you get 2.40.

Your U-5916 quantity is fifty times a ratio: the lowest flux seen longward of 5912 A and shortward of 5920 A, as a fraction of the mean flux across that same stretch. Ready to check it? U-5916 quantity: 49.5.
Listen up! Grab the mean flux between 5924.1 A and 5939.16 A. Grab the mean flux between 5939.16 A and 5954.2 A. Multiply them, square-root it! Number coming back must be 1.12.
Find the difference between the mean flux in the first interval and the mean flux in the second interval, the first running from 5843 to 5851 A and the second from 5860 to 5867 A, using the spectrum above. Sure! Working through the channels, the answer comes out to 0.046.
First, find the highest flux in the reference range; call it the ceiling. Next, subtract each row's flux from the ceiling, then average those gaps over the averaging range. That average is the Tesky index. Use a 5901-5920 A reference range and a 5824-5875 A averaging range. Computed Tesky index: -0.02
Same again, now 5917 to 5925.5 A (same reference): 0.00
